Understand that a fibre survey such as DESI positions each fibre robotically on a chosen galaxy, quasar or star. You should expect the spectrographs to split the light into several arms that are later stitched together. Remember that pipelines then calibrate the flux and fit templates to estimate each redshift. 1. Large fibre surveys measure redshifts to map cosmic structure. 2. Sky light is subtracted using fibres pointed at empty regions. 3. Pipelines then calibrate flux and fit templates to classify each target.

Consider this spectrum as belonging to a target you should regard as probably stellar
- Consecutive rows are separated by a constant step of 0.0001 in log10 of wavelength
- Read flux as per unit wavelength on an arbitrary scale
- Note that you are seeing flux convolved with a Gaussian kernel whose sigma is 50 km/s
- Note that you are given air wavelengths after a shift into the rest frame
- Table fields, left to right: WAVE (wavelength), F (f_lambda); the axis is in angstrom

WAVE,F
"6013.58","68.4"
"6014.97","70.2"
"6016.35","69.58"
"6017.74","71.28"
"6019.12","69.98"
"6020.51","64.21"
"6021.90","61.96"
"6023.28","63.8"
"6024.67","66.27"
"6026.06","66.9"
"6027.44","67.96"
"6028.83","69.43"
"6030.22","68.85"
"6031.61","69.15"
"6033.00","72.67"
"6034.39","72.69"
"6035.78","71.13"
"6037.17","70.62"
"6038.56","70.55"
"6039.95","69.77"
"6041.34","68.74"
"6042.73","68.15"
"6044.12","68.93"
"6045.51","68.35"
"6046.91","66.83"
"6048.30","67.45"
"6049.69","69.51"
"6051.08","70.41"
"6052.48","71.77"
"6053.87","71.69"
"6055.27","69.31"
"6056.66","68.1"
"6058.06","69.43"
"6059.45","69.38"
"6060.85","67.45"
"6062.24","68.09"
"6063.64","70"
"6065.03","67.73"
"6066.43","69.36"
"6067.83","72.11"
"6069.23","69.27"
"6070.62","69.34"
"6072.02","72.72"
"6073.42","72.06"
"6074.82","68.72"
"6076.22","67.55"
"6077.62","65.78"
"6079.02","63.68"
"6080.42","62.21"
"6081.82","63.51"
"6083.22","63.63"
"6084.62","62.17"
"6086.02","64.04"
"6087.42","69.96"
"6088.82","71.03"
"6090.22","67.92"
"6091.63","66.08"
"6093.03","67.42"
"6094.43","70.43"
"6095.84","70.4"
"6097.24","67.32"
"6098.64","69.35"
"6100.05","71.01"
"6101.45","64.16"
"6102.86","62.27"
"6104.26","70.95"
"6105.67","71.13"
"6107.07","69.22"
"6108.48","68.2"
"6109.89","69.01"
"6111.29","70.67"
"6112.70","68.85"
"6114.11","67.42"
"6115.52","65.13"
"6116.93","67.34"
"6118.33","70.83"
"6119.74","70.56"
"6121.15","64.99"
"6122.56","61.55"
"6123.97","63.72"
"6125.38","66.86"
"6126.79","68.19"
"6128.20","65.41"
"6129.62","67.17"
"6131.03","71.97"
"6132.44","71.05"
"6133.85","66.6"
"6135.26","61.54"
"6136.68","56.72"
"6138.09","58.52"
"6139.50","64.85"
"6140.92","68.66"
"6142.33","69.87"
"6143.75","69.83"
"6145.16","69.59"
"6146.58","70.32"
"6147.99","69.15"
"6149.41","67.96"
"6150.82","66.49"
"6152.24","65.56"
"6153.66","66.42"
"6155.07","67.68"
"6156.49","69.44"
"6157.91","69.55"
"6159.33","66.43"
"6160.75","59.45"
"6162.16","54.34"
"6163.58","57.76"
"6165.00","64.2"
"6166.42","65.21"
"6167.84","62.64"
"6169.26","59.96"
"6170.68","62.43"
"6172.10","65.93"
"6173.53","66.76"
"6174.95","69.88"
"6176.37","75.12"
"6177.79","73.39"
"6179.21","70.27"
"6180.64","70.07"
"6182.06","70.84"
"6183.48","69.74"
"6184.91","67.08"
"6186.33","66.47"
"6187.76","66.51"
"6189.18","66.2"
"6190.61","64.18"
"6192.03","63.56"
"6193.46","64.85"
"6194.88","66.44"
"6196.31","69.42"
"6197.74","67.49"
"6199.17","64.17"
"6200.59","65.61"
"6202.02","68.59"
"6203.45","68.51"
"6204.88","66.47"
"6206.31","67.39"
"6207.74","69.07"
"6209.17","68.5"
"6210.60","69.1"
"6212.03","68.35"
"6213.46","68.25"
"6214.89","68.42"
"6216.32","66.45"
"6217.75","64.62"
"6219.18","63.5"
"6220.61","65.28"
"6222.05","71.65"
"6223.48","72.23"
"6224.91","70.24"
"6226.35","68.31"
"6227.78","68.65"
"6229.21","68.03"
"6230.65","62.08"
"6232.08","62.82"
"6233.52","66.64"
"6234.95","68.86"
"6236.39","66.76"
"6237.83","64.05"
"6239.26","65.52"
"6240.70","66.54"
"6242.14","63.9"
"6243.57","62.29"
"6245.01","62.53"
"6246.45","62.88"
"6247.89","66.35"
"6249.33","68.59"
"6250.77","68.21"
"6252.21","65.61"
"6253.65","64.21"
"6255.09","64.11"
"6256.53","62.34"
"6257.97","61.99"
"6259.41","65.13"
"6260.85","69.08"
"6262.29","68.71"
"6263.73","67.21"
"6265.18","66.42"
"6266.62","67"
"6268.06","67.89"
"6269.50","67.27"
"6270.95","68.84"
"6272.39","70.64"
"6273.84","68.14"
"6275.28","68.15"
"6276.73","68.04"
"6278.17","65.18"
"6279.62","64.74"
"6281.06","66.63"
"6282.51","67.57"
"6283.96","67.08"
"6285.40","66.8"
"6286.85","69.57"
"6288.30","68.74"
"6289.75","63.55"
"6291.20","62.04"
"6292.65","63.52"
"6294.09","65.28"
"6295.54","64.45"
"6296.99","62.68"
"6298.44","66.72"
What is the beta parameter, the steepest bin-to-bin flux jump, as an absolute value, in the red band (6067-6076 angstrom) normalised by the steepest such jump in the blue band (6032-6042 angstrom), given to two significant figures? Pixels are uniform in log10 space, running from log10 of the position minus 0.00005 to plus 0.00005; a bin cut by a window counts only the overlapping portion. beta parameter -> 2.2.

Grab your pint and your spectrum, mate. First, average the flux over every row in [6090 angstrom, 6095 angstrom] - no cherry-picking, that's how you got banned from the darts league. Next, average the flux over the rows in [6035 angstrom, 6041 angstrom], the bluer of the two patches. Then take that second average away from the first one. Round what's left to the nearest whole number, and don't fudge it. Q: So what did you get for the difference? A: -3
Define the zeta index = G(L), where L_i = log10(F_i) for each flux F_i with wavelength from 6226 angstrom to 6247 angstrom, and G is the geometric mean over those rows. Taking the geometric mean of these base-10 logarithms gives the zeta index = 1.81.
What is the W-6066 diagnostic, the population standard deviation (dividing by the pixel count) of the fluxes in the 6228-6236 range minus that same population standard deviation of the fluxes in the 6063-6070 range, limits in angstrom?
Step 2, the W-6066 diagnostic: 1.3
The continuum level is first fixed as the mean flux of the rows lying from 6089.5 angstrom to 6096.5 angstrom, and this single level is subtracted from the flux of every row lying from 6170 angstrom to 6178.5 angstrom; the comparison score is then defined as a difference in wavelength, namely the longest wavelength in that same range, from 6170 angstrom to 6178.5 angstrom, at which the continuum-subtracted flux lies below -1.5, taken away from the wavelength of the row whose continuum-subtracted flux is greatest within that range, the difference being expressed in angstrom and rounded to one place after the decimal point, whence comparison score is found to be 2.8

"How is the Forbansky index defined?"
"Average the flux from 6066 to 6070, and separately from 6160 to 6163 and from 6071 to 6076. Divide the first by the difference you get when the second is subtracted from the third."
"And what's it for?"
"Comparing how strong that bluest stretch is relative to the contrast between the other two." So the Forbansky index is 5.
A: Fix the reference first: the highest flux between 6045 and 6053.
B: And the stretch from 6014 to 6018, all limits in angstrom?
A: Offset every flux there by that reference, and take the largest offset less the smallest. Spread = 2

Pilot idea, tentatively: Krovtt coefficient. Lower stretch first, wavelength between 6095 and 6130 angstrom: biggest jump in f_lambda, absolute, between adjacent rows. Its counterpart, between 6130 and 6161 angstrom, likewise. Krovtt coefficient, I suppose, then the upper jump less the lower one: -1.7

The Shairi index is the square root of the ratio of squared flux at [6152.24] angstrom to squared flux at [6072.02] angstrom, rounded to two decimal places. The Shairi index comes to 0.90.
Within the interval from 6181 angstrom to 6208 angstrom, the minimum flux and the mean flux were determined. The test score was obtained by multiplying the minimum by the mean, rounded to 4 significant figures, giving 4257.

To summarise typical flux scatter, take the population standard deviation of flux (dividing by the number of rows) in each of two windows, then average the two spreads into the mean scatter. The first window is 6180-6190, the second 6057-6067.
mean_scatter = 1.4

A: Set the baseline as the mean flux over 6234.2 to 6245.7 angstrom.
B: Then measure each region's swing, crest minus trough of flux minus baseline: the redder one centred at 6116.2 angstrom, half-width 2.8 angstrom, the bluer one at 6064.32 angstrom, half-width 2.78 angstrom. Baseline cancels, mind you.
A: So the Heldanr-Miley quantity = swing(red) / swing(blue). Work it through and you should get 2.5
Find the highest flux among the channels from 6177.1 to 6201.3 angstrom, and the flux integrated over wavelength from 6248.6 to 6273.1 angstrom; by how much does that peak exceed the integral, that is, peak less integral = -1560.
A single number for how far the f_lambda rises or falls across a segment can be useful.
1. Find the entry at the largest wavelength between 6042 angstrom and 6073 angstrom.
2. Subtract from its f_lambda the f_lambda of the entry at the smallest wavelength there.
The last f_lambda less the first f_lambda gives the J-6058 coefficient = 5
